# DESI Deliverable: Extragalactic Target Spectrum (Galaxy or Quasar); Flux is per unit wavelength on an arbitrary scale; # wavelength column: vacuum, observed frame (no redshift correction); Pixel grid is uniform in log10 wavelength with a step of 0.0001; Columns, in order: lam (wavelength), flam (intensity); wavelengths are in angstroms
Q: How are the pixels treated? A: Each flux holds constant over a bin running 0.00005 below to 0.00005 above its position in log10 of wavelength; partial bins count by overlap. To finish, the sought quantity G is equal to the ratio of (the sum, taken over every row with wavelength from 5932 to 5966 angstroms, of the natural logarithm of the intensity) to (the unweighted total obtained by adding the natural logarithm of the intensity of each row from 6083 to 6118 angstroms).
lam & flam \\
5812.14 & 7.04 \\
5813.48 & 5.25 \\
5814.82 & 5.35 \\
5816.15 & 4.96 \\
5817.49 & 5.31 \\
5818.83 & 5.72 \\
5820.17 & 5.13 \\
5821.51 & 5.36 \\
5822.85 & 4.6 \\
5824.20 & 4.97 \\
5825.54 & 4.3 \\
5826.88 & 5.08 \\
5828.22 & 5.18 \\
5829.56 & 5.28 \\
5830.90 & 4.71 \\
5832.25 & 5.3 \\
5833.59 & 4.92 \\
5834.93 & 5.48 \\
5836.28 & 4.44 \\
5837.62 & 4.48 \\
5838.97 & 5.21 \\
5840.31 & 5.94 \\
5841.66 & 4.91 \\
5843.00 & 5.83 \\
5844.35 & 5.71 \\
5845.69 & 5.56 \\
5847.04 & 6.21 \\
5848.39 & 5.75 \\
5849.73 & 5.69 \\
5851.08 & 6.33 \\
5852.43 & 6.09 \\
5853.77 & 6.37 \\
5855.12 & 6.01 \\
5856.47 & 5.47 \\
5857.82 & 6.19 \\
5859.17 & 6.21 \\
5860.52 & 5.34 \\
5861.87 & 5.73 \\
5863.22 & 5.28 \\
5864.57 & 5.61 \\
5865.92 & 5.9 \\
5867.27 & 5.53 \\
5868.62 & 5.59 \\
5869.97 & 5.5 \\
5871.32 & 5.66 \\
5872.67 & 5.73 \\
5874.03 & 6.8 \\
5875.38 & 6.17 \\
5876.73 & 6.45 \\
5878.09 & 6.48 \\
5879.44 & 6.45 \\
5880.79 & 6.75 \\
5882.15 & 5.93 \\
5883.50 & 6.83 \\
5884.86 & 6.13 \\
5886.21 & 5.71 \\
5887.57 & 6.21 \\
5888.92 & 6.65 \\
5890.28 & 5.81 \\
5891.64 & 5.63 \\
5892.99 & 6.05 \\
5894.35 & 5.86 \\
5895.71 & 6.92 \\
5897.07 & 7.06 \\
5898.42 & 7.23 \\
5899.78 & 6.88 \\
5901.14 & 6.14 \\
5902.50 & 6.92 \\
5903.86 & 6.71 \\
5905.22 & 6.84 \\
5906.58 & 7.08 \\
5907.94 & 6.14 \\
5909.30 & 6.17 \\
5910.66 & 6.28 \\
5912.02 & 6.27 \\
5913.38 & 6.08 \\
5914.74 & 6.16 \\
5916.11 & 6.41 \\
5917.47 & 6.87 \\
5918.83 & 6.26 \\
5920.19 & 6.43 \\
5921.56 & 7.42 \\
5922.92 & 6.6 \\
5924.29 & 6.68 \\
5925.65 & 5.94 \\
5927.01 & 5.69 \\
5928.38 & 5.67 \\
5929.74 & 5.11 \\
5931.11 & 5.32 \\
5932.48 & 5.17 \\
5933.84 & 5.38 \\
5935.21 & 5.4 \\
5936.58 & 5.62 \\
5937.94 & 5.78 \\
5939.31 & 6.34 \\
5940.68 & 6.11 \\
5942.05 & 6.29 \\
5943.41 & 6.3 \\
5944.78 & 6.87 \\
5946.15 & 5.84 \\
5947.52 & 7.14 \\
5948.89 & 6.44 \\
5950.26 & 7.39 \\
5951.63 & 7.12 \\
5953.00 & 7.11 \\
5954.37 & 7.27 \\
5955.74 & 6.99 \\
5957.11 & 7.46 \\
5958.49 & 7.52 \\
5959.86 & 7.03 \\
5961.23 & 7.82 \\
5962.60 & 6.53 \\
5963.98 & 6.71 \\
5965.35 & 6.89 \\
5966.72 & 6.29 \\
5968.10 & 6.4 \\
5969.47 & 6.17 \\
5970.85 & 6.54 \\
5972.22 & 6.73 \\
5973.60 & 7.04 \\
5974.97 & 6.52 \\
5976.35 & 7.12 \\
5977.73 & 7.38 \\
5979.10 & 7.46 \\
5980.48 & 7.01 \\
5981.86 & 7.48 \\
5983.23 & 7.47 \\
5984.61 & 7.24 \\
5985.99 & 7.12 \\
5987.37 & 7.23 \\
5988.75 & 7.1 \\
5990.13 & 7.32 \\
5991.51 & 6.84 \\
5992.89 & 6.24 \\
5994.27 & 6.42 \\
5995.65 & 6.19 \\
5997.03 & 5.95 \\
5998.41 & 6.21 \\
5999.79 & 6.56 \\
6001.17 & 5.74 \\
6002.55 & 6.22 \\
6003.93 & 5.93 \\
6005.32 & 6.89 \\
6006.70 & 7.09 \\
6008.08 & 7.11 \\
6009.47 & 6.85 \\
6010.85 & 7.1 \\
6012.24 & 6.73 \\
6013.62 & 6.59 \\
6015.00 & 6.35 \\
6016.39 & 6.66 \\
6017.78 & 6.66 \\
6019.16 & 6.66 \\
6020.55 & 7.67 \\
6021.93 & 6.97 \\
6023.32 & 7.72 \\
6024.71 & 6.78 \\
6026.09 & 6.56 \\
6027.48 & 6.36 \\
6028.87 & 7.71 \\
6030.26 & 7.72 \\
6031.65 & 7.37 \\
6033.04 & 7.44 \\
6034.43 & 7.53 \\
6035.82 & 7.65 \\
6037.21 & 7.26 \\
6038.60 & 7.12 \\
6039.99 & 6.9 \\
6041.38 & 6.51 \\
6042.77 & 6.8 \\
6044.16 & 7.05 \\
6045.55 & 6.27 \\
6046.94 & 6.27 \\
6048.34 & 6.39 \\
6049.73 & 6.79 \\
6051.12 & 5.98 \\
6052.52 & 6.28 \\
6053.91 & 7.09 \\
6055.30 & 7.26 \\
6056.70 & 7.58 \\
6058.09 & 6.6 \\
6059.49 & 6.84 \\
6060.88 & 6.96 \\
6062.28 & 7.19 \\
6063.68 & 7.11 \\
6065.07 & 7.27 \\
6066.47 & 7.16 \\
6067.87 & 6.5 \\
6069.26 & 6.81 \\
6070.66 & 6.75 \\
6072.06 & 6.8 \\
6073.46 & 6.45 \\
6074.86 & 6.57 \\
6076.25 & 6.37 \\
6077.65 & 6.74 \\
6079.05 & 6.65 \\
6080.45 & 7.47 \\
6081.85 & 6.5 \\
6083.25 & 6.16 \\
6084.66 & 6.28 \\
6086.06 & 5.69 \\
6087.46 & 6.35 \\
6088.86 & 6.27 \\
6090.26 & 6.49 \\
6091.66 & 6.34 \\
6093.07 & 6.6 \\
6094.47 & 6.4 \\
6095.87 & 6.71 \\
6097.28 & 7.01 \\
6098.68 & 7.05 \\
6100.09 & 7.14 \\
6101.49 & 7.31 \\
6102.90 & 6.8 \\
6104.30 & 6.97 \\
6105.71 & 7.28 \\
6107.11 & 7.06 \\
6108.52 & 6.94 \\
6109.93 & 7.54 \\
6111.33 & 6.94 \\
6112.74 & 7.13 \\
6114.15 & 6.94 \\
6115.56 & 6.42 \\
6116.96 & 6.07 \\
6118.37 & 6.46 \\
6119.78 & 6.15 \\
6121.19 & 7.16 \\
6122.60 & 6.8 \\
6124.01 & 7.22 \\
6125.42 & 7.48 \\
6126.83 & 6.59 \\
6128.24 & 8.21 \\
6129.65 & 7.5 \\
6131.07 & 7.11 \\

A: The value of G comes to 0.99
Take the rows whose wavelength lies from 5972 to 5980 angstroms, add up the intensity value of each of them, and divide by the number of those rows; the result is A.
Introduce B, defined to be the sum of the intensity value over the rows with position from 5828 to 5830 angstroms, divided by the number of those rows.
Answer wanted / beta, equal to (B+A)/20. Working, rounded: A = 7.0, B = 5.23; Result 0.61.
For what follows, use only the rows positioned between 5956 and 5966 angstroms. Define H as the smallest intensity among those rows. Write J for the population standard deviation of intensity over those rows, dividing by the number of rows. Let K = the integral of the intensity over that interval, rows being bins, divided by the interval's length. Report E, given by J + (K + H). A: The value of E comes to 14.1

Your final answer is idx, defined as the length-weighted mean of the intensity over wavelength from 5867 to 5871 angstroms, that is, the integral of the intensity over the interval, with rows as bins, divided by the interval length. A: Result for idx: 5.6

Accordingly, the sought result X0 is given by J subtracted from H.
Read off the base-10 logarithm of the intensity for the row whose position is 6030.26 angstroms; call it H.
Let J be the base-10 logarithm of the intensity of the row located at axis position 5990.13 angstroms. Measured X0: 0.023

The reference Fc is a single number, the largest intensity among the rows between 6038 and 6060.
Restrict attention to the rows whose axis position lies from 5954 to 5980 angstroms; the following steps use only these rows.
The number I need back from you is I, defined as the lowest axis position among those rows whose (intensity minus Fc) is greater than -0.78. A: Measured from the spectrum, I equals 5954.37 angstroms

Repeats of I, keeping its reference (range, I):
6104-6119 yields 6104.30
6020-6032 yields 6020.55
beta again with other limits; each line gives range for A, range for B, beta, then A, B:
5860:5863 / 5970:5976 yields 0.61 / 5.5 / 6.71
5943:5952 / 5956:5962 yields 0.71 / 6.7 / 7.46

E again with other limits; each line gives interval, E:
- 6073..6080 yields 13.1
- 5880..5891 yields 12.4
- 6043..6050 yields 13.1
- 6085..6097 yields 12.4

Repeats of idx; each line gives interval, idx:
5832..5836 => 5.1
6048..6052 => 6.4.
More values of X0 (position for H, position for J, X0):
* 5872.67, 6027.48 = -0.045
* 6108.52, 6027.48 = 0.038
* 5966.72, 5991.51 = -0.036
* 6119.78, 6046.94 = -0.008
